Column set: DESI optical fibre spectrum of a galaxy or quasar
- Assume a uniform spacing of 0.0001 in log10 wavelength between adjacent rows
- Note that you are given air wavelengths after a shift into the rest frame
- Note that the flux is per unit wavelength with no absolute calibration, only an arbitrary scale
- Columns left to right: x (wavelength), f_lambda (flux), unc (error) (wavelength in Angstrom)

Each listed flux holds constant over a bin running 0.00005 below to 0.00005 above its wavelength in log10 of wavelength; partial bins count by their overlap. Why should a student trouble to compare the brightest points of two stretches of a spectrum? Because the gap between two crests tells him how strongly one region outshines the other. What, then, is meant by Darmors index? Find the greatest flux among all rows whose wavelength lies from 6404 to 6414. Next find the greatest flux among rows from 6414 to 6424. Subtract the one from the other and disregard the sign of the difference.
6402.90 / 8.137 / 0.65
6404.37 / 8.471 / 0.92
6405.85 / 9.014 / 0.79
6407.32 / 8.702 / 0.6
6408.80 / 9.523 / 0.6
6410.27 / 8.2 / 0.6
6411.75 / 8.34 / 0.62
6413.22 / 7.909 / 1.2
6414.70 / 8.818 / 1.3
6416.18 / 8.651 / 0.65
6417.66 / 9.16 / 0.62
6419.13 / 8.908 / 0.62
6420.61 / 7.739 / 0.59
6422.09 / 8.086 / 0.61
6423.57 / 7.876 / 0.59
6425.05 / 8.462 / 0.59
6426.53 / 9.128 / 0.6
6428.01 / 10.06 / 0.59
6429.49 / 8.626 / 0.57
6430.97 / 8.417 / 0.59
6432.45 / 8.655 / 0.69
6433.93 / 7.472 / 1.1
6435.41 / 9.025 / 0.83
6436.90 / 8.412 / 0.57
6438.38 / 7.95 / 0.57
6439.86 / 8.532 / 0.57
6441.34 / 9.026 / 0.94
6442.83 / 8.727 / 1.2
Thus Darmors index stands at 0.36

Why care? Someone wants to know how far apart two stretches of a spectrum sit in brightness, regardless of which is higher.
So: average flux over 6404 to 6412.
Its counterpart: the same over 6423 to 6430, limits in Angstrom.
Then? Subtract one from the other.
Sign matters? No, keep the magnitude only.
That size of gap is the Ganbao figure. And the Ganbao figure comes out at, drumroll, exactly 0.12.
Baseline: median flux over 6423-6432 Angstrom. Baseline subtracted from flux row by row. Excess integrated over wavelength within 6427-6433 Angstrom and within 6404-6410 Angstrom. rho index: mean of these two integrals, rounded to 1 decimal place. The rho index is 2.3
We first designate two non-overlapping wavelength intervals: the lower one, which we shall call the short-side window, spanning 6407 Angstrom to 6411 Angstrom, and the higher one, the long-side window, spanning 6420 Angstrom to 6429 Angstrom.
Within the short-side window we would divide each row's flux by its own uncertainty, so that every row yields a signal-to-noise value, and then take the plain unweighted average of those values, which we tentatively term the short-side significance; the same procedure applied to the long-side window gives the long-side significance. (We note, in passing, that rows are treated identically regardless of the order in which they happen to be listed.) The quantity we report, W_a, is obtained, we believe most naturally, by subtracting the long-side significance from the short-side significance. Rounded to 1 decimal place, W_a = 0.3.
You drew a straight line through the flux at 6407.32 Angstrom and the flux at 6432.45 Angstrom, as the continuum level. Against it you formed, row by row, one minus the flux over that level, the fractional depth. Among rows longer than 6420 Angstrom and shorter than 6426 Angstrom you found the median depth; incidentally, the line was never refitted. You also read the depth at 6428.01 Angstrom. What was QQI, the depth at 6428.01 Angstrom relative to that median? -2.0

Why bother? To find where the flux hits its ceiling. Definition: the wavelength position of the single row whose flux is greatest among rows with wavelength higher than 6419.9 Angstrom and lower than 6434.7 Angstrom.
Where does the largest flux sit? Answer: 6428.01 Angstrom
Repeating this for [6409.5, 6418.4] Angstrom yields 6417.66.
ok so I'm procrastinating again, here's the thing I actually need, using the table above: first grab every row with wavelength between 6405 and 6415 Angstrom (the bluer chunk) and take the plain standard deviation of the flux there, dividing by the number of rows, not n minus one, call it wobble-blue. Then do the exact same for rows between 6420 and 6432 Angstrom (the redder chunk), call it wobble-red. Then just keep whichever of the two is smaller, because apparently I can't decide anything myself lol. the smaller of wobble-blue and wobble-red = 0.503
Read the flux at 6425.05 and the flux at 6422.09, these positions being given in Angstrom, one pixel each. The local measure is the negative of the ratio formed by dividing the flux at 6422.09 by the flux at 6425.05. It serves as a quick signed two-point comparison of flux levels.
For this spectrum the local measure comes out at -0.96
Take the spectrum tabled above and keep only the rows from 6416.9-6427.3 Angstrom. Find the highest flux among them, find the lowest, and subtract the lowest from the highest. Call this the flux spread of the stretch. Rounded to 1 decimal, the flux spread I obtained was 1.4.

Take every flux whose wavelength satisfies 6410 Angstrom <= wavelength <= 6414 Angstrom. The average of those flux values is 8.15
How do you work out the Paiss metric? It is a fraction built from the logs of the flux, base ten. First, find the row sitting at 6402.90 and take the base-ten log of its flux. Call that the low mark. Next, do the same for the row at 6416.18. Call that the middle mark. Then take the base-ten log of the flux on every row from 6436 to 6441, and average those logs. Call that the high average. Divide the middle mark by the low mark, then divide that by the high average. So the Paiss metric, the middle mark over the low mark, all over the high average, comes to 1.12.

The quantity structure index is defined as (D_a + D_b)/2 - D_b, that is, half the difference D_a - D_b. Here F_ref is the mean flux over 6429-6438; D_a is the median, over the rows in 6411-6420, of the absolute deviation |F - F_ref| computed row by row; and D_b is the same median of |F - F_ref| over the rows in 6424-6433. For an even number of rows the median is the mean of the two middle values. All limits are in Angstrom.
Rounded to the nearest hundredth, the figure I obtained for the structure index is 0.11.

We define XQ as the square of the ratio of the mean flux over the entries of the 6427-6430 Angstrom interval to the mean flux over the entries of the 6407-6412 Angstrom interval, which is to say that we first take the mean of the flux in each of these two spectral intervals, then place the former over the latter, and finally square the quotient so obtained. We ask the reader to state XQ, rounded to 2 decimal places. 1.16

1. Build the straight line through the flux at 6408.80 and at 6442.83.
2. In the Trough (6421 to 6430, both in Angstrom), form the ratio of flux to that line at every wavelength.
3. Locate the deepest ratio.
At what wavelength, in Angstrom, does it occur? 6423.57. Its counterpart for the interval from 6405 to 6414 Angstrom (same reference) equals 6413.22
